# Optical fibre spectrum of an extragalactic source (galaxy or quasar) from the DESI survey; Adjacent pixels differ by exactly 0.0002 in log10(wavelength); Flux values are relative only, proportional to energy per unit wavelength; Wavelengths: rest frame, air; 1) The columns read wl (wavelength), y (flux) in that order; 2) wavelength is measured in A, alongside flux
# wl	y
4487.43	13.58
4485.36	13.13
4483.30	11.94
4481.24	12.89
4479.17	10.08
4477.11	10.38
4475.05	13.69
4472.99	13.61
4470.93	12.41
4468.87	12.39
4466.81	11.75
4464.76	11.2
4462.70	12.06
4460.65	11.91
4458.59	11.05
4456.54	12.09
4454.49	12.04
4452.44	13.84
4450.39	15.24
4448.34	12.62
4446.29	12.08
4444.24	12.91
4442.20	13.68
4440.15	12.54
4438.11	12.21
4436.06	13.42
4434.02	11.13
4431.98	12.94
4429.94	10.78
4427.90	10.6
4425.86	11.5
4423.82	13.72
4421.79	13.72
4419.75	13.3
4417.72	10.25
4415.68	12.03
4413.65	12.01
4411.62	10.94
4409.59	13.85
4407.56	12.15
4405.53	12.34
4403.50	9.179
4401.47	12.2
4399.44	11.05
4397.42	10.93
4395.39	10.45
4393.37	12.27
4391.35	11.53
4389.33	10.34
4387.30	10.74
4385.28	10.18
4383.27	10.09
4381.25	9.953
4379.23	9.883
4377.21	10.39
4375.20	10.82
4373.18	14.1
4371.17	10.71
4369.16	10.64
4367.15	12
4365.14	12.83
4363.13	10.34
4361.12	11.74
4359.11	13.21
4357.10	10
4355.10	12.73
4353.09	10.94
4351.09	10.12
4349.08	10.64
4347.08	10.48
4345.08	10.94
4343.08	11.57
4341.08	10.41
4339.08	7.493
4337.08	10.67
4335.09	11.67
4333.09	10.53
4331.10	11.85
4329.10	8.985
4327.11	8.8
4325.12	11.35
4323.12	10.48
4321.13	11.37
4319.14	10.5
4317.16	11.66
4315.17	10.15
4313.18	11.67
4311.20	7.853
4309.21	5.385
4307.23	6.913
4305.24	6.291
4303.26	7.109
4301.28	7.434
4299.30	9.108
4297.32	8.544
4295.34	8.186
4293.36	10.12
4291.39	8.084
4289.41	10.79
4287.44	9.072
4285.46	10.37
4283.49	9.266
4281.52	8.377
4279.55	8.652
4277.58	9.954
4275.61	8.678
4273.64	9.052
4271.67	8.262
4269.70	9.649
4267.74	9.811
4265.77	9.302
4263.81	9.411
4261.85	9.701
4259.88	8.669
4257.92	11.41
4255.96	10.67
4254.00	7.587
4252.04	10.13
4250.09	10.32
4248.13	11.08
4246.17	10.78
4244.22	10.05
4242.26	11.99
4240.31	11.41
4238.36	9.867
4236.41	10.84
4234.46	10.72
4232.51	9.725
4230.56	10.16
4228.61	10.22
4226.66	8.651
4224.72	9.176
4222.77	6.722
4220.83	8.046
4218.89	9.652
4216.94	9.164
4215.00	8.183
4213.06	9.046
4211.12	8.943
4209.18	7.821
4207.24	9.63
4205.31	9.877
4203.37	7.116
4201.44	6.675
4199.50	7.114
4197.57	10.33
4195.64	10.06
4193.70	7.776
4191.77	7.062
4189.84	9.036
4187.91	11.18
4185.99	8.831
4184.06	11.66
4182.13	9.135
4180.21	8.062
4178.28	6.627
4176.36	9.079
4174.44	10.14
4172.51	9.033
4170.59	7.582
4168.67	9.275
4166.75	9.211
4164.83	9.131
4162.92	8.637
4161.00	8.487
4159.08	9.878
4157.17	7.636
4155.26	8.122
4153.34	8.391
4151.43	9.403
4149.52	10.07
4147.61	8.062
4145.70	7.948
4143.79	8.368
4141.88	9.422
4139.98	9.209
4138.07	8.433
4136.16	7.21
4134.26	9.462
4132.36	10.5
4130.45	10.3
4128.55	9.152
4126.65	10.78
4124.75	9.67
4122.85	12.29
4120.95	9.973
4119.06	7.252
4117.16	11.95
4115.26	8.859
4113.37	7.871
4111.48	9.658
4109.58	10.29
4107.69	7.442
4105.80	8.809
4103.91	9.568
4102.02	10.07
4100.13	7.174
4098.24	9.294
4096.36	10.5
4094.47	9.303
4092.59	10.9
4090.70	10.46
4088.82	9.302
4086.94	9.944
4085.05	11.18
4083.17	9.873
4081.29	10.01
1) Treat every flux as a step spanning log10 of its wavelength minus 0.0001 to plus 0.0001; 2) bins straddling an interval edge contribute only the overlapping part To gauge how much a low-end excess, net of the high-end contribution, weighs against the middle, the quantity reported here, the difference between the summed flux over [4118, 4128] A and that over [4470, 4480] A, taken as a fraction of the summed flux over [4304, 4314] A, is -0.27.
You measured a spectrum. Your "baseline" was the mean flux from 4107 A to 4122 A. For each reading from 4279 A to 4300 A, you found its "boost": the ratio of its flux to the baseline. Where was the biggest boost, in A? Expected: 4289.41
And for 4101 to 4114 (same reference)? 4109.58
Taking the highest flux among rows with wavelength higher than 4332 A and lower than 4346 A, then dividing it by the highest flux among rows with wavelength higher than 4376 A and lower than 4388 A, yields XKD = 1.09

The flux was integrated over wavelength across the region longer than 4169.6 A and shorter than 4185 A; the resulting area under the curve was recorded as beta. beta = 137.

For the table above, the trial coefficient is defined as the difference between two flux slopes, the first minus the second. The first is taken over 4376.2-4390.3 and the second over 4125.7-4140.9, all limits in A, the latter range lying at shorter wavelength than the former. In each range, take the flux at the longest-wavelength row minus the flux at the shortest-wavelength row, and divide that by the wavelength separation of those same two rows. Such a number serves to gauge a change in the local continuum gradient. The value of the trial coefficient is 0.11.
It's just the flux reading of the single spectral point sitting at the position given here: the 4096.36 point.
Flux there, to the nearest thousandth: 10.500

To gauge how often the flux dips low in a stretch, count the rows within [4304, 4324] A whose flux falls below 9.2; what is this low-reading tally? 4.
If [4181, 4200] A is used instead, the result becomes 6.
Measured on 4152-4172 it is 7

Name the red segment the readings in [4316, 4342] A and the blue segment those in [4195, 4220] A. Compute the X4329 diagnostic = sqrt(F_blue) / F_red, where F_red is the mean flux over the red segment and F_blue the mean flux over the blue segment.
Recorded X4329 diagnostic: 0.283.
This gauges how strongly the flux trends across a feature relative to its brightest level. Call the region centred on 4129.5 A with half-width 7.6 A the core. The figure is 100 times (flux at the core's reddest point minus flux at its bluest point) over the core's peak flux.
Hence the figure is -41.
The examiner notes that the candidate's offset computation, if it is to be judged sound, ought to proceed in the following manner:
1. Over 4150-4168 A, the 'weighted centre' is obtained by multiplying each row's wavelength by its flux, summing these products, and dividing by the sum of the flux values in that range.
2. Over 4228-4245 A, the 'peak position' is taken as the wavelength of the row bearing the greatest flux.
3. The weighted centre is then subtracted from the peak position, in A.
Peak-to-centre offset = 83.1 A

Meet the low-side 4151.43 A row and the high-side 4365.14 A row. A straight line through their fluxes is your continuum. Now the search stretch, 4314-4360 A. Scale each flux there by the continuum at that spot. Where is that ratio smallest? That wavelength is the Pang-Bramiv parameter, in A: 4339.08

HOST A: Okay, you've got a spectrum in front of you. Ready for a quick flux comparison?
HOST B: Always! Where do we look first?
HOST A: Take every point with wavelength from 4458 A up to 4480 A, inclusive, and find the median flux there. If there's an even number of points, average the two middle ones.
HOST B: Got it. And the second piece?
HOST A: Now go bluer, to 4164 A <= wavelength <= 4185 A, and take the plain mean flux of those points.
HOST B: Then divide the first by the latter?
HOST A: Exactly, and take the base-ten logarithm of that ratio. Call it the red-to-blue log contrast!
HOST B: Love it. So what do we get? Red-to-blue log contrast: 0.12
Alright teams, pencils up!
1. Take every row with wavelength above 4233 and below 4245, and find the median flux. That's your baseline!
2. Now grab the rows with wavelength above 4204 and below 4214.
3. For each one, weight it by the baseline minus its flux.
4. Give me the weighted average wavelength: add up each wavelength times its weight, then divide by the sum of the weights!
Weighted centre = 4209.7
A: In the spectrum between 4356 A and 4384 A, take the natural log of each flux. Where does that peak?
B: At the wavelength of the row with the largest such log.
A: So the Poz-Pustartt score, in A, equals 4373.18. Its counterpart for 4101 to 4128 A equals 4122.85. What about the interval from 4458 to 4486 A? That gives 4475.05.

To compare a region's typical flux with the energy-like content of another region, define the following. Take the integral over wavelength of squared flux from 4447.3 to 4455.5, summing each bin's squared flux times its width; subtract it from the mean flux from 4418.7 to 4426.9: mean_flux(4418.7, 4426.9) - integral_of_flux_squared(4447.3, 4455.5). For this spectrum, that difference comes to -1479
